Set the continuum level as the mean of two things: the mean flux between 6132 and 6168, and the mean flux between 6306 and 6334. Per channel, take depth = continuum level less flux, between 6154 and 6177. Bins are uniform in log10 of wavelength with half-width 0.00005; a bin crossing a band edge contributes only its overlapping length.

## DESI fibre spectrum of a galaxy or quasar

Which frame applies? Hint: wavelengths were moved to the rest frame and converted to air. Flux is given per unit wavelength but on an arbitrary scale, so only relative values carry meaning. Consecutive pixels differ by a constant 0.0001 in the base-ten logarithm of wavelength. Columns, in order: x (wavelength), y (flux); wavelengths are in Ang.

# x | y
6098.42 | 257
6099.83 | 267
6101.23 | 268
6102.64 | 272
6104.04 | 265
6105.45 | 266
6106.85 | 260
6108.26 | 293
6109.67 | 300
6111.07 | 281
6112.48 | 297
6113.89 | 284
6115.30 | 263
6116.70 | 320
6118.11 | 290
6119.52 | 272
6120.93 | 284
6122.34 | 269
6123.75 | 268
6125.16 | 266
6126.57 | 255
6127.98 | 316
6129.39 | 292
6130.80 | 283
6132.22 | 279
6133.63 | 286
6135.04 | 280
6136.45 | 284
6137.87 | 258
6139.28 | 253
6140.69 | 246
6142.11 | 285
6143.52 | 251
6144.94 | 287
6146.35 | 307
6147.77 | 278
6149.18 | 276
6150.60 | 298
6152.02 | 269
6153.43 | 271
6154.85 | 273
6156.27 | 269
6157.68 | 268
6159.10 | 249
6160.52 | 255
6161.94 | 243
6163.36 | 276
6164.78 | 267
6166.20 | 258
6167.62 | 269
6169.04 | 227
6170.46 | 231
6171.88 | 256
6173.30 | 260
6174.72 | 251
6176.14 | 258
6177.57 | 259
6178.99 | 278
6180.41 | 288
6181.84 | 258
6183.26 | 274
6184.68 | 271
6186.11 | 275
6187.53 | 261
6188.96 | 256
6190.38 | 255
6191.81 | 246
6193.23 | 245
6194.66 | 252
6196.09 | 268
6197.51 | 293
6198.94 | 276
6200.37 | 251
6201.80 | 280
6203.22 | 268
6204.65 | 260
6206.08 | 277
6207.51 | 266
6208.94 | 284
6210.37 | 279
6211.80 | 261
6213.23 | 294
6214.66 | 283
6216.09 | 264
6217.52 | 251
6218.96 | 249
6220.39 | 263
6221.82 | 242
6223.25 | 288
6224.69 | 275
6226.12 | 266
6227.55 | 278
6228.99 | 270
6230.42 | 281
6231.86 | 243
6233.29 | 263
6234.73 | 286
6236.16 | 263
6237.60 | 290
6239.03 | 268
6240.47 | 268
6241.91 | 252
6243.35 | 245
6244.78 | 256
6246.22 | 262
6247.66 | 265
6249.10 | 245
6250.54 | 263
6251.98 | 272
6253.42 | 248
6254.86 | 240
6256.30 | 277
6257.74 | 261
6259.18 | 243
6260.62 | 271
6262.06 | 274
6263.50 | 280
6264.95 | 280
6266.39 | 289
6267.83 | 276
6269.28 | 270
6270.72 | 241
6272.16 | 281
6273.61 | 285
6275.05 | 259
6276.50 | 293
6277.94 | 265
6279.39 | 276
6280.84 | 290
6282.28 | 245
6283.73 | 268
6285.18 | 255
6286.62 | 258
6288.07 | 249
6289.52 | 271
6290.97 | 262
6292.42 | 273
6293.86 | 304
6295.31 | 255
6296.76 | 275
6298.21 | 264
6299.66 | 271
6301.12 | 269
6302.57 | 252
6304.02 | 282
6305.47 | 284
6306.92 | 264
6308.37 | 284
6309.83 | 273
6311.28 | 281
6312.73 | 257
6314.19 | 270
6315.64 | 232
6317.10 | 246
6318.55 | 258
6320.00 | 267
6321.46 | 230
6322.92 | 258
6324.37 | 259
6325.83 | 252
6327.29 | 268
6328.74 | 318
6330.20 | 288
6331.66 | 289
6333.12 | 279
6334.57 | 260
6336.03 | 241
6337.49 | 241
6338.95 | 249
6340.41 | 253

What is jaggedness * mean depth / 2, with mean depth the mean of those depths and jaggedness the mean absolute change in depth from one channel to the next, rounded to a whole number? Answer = 77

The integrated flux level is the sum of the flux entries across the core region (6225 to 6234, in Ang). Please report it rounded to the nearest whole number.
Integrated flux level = 1601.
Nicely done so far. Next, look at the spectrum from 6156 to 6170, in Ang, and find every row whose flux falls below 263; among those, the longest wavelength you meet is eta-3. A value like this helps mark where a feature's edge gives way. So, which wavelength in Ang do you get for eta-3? 6169.04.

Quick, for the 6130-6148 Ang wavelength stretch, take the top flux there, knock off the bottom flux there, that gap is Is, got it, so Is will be 61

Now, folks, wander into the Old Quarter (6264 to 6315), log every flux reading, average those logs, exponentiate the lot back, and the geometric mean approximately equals 270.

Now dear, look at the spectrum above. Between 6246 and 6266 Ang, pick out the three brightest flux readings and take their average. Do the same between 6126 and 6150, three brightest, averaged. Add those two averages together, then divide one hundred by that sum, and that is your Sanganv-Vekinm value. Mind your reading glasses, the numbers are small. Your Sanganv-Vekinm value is 0.171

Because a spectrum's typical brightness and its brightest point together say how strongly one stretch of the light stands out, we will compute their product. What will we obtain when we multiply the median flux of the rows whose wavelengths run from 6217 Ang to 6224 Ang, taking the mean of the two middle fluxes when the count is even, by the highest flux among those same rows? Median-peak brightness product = 72288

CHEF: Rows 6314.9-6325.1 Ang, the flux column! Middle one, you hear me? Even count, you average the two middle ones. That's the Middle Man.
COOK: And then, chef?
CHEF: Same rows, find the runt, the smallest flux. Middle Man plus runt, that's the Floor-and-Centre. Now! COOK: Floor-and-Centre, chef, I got 488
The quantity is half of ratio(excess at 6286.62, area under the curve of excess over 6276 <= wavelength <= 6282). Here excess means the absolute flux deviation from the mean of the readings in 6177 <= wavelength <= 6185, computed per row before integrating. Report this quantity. 0.09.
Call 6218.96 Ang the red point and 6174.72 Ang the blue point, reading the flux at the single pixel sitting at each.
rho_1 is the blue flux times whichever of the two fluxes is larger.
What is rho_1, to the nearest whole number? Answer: 63001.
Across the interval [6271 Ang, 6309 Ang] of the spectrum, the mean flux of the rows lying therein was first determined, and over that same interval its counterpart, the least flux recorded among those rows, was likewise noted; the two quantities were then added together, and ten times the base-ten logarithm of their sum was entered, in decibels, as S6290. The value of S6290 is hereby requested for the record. 27.1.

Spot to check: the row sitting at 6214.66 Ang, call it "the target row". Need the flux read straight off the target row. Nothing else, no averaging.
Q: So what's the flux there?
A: 283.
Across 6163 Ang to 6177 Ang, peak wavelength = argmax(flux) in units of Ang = 6163.36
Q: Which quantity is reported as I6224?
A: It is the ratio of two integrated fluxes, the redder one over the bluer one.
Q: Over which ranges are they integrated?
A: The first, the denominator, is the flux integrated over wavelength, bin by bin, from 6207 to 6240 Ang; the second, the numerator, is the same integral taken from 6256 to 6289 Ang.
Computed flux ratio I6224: 1.00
